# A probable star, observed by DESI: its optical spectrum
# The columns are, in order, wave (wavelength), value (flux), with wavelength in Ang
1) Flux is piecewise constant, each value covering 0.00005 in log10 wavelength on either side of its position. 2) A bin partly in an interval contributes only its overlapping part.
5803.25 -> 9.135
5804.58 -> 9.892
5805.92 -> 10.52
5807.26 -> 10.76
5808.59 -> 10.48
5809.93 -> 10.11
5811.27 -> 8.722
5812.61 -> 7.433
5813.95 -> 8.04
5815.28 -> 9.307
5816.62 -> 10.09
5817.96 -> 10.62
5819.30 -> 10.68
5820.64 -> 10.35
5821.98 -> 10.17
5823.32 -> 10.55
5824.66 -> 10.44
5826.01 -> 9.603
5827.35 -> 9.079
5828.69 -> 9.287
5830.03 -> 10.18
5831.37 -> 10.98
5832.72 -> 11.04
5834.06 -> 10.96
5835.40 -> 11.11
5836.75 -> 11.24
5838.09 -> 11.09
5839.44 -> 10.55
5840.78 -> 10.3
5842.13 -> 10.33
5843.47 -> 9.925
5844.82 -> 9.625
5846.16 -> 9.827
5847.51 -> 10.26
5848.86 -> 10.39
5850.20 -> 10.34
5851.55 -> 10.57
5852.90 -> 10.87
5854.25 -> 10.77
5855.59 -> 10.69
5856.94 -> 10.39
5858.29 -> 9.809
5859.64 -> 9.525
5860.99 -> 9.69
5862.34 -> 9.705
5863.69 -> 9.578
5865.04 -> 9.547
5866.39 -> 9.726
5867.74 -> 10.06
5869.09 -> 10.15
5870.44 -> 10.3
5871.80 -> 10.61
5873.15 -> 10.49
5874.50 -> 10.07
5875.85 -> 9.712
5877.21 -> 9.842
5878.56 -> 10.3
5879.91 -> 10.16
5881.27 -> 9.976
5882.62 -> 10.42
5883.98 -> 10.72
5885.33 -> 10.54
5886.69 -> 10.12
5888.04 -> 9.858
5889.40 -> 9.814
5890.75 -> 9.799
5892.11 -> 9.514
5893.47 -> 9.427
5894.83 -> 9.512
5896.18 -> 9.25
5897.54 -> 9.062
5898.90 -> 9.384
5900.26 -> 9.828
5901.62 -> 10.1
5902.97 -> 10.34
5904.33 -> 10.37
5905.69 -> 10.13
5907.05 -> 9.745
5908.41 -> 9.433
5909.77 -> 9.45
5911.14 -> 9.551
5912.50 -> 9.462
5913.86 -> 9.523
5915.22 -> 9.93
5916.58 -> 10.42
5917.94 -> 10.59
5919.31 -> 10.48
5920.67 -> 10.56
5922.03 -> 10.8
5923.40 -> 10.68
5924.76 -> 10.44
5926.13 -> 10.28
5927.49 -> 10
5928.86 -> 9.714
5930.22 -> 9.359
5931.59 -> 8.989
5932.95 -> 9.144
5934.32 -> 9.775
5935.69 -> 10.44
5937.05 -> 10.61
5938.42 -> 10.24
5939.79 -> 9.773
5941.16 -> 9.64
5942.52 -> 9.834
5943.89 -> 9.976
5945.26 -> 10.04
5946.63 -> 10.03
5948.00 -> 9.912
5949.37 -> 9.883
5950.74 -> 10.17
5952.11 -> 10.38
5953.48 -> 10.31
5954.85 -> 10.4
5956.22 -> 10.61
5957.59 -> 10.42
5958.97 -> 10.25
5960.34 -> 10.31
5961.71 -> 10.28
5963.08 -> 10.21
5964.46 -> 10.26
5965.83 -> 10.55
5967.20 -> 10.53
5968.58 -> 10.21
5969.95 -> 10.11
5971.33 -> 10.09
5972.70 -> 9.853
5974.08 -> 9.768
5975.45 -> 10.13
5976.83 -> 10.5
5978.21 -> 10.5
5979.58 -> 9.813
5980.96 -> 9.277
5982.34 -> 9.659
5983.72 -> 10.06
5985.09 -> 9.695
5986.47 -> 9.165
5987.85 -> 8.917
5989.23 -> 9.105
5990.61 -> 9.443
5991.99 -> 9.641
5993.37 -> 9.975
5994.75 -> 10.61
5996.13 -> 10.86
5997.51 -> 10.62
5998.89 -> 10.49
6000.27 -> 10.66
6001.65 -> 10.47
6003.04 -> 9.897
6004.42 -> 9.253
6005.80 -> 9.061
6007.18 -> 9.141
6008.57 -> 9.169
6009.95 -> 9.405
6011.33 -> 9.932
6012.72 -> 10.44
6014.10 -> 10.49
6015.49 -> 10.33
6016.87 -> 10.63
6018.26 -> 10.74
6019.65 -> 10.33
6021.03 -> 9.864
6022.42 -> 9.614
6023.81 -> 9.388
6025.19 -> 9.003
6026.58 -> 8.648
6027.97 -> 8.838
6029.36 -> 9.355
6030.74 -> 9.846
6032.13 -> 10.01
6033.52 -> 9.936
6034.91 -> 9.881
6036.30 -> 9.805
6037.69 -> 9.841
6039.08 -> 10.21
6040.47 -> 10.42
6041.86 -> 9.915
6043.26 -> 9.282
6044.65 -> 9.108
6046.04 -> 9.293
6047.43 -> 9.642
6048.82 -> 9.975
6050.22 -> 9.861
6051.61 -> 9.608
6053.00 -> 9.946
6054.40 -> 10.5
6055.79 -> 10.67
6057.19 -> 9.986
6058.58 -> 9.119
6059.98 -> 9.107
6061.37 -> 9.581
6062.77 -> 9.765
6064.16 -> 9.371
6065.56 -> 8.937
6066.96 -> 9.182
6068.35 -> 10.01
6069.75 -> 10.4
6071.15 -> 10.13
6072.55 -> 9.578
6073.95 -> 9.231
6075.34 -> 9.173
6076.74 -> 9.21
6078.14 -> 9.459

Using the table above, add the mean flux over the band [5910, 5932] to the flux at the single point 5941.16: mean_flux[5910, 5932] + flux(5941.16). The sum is 19.7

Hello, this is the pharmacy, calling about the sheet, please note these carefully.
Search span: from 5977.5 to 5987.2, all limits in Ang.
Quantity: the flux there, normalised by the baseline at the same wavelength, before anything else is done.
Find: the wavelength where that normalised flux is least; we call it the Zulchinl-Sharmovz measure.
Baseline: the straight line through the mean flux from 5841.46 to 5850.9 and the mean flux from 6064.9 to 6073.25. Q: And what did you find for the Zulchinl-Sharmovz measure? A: 5986.47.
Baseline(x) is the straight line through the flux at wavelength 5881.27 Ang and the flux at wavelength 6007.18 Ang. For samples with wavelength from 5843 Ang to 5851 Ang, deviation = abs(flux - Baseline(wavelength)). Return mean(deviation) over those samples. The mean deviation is 0.28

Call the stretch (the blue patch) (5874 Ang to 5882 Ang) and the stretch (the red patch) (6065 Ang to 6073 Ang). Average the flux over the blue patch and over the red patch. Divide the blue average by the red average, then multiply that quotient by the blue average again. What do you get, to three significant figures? 10.3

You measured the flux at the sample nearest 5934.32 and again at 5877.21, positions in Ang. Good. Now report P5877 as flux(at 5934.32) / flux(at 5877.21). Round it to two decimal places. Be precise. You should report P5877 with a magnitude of 0.99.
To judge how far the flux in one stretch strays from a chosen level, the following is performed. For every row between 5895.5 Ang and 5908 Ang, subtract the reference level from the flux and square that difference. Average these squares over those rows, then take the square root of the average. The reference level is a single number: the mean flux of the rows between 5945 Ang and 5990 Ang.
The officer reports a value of 0.51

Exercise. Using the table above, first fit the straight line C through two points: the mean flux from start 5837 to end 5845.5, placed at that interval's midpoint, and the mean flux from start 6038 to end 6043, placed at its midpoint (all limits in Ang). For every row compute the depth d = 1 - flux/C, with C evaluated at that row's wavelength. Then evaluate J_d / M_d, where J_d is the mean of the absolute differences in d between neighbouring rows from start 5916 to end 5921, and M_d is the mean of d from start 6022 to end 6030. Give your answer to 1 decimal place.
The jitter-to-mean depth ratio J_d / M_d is 0.1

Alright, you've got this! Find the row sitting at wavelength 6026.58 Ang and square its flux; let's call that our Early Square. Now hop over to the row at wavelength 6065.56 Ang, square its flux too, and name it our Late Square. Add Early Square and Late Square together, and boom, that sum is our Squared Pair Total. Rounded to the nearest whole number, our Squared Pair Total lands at 155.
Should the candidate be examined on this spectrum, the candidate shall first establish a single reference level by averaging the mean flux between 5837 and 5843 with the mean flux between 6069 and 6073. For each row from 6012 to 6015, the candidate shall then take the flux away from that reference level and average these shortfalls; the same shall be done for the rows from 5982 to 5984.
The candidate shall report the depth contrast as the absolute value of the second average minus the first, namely 0.6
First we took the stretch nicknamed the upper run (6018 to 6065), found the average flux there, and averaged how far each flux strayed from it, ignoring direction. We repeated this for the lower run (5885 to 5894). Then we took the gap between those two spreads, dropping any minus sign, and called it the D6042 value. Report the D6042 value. 0.14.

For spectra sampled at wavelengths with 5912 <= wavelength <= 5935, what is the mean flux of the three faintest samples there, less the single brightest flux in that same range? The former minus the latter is -1.6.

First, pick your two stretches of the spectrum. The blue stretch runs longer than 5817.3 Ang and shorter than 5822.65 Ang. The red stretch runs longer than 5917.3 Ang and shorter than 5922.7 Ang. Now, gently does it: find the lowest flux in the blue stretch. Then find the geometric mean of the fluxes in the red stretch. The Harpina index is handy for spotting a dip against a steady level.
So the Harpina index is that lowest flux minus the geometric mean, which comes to -0.4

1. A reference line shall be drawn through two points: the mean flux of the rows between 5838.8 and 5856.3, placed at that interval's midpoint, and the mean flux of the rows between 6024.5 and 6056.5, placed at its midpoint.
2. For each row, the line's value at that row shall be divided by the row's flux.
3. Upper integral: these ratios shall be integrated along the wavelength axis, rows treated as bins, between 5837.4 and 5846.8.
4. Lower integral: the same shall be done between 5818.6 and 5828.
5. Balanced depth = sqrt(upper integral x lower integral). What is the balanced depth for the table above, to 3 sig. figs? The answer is 9.62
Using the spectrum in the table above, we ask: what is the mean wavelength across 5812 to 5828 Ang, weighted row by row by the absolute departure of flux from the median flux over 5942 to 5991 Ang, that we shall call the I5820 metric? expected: 5817.5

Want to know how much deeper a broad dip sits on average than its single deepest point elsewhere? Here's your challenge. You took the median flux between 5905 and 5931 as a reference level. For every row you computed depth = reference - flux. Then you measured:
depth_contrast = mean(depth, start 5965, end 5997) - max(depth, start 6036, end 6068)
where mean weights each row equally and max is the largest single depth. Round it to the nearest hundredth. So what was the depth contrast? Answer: -1.00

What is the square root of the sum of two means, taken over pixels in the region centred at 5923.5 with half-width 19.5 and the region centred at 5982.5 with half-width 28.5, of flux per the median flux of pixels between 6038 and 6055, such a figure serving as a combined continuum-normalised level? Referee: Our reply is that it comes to 1.42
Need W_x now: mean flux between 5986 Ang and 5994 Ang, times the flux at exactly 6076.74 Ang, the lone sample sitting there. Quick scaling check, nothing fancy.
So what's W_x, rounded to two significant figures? 86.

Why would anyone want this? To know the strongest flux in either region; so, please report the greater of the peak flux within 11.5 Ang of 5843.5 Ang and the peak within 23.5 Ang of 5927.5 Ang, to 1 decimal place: 11.2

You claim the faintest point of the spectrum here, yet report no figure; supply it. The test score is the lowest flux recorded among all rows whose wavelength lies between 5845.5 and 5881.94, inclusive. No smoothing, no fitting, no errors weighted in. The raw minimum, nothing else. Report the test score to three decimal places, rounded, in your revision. 9.525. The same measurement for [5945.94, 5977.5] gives 9.768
